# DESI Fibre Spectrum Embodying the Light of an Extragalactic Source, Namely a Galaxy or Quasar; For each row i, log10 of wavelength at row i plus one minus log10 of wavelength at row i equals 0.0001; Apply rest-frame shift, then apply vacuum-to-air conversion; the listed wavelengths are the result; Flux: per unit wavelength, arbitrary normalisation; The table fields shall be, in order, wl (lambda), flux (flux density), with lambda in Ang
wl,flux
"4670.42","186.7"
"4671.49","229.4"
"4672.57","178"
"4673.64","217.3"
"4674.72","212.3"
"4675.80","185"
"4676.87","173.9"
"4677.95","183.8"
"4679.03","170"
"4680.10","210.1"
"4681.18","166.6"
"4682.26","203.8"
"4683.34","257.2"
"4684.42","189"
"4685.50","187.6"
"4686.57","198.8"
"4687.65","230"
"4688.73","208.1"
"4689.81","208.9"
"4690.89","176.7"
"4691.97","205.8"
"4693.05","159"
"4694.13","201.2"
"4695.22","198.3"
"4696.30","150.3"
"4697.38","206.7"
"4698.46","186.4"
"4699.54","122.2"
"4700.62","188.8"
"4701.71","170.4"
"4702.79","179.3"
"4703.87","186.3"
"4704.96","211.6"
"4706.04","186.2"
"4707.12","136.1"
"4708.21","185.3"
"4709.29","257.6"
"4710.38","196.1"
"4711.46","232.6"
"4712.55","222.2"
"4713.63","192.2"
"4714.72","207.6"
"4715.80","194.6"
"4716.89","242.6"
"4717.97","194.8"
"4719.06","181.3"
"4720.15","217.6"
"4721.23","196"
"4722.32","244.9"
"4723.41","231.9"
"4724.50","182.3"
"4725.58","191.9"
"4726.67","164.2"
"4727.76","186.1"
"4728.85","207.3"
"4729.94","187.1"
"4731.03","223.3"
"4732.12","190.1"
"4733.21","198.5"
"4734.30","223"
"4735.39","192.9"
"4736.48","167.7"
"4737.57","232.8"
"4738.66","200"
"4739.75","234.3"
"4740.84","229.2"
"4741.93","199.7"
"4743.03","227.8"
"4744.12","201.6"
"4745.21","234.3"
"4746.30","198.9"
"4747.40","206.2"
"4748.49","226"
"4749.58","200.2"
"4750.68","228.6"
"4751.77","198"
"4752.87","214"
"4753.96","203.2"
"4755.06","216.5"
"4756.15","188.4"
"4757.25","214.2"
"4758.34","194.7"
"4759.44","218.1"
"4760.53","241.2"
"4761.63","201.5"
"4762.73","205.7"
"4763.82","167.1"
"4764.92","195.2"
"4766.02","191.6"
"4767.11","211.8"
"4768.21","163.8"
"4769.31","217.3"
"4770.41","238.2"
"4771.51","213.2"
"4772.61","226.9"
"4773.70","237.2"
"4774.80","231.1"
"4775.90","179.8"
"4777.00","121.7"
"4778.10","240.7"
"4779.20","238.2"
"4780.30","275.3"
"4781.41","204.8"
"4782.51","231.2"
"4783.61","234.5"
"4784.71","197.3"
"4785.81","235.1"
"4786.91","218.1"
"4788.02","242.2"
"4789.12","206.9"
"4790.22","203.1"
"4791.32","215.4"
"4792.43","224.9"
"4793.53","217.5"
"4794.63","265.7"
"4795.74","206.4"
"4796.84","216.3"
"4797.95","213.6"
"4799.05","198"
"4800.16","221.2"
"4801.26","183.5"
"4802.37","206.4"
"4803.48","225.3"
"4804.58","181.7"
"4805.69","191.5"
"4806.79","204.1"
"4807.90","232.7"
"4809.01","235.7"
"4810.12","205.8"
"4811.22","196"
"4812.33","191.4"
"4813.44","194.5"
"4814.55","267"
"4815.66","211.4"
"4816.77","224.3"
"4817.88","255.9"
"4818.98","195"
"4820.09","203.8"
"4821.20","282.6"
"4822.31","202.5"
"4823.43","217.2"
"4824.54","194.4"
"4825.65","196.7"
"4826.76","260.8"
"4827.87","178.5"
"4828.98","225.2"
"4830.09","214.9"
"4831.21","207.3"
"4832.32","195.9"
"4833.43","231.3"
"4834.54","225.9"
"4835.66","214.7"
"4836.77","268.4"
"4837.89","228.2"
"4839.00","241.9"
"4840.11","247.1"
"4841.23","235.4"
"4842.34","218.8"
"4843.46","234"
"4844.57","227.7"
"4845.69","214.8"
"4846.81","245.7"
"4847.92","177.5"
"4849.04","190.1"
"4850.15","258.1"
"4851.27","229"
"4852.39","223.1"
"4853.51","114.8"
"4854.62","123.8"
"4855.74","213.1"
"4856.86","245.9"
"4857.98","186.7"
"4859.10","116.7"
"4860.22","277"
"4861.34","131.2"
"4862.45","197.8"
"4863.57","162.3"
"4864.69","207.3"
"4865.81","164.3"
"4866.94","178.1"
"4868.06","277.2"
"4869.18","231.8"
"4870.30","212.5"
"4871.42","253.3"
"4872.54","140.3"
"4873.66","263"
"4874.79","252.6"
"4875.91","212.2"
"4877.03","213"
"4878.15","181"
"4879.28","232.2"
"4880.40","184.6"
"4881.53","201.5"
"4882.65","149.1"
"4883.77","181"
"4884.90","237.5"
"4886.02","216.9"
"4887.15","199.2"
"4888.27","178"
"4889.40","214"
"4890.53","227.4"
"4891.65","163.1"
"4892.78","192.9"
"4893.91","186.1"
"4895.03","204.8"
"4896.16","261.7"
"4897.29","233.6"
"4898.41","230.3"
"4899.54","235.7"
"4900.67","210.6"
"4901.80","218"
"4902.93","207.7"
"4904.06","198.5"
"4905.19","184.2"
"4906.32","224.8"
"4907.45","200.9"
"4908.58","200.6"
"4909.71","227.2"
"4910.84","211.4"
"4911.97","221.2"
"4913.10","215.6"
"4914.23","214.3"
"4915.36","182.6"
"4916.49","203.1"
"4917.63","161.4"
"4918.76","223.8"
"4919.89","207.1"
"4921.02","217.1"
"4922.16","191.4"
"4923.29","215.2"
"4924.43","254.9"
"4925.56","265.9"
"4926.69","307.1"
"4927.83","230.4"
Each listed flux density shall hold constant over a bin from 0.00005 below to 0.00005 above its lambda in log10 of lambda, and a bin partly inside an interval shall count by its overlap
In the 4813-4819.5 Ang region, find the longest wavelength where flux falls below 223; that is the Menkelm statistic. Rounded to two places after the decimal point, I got 4818.98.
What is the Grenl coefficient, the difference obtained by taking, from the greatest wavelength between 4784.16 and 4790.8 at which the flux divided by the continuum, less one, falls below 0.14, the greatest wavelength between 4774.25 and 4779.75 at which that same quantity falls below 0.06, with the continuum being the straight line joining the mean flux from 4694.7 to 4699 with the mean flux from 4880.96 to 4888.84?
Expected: 13.2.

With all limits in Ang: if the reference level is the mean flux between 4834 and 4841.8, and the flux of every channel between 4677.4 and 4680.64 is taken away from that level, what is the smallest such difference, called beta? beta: 27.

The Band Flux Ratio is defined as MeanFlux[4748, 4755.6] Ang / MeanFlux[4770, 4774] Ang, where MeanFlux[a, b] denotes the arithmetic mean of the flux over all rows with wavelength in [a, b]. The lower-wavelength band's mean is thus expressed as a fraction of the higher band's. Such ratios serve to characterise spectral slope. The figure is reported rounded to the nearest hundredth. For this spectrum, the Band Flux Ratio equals 0.93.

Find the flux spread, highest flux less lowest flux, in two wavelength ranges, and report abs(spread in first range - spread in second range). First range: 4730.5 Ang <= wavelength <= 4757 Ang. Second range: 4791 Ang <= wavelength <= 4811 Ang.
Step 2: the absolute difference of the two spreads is 17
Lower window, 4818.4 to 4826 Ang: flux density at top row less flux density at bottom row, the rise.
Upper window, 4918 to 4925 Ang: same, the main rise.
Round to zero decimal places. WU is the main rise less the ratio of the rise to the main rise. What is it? 31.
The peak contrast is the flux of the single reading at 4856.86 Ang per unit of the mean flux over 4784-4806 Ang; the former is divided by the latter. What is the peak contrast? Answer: 1.15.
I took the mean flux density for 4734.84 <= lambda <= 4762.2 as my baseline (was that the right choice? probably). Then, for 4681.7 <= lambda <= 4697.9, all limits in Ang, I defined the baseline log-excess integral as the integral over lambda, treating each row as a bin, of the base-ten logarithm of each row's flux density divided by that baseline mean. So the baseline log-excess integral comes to -0.47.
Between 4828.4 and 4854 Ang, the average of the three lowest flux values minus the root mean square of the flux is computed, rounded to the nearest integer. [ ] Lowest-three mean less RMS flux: -62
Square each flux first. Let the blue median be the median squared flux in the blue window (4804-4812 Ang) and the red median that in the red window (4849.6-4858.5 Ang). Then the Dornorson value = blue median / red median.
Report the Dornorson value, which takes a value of 0.88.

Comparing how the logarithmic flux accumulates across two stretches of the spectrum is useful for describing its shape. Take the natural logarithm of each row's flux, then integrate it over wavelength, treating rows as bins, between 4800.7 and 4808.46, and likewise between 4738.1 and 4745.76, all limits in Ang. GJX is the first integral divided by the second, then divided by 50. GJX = 0.0200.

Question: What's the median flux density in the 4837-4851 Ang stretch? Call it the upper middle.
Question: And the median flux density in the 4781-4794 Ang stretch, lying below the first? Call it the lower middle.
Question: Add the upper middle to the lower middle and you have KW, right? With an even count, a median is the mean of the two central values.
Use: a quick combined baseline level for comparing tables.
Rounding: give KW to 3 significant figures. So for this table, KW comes 449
